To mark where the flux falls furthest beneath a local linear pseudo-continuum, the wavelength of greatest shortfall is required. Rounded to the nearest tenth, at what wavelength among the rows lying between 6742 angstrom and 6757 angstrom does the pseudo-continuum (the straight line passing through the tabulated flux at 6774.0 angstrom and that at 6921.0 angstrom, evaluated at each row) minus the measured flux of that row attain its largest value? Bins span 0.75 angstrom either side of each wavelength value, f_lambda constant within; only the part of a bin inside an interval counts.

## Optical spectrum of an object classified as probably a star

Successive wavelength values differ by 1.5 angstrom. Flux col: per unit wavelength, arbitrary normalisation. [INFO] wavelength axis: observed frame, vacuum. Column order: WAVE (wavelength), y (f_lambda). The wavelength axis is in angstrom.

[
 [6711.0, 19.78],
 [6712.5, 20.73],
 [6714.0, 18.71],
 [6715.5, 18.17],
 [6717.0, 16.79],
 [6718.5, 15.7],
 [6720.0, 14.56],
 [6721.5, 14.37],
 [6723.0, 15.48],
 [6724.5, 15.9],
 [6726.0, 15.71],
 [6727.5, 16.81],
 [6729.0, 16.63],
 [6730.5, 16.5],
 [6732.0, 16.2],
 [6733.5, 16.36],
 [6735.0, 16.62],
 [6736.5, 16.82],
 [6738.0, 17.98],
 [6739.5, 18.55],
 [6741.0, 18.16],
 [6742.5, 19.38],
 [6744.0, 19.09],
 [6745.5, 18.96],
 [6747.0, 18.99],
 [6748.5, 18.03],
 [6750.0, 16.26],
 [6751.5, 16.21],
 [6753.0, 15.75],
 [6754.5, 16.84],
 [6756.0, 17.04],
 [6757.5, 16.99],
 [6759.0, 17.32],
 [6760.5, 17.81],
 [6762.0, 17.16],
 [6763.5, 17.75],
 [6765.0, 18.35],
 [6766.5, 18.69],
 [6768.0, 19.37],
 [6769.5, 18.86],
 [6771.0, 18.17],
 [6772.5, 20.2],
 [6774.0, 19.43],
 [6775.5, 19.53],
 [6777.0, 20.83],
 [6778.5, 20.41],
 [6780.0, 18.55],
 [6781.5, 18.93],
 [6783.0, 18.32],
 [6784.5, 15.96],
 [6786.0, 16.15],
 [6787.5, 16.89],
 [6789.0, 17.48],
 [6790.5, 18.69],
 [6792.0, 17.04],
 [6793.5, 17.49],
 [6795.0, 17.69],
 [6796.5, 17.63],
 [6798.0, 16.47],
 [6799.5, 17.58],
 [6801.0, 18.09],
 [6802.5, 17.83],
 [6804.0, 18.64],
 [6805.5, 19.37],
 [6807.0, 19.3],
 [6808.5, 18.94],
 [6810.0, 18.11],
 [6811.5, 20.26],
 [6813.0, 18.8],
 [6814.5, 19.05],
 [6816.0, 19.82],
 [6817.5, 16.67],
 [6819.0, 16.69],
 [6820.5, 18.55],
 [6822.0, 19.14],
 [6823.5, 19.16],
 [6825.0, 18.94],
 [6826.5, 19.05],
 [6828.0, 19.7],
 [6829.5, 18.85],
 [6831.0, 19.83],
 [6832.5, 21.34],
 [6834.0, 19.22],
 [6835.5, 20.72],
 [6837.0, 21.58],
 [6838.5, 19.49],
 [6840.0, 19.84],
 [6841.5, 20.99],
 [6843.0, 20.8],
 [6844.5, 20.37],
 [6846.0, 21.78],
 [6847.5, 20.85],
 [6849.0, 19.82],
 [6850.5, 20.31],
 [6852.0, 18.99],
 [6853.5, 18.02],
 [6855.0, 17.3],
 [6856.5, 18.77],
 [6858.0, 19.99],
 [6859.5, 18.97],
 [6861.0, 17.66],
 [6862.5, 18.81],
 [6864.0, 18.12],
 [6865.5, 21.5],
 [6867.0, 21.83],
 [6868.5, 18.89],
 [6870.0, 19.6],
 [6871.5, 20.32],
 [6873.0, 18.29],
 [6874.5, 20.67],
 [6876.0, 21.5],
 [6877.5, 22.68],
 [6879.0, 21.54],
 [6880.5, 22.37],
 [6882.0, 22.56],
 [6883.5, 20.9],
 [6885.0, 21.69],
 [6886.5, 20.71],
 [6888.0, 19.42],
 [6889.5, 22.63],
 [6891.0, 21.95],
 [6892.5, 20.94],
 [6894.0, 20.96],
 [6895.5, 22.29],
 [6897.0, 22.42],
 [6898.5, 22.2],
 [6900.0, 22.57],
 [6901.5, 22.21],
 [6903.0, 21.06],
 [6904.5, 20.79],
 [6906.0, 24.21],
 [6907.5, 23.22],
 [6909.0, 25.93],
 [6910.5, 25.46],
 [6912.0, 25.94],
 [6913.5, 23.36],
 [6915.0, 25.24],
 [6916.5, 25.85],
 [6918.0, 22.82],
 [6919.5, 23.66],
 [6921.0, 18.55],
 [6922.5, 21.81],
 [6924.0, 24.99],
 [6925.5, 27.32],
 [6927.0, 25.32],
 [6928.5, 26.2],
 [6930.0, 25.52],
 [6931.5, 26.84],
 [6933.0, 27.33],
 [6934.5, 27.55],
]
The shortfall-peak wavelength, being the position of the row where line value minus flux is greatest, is 6753.0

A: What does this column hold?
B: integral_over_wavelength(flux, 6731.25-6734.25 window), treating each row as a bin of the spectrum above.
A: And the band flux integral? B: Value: 49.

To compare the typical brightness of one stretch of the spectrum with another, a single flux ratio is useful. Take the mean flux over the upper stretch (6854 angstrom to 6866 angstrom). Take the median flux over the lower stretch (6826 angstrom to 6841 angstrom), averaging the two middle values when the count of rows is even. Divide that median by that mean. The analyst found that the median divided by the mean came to 1.05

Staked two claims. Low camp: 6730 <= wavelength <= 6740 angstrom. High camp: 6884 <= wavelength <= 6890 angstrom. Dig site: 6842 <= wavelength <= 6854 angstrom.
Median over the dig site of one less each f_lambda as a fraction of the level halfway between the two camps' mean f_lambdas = -0.07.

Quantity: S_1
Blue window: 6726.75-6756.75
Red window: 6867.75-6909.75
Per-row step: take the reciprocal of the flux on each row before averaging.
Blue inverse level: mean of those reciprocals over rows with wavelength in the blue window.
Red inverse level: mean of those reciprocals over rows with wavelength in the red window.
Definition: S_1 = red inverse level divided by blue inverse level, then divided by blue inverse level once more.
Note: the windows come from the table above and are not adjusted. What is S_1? 13.9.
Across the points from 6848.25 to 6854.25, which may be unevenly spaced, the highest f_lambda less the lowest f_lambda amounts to 2.3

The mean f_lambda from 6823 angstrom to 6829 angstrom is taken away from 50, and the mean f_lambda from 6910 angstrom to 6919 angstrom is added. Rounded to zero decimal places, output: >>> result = 56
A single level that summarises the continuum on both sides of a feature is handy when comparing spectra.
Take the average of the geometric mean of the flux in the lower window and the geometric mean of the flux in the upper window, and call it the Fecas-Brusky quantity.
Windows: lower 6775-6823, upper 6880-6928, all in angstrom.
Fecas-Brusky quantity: 20.5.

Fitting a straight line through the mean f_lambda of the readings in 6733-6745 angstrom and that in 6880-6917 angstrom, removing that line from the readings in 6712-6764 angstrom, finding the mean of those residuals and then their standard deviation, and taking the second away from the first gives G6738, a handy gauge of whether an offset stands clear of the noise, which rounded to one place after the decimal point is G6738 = -2.1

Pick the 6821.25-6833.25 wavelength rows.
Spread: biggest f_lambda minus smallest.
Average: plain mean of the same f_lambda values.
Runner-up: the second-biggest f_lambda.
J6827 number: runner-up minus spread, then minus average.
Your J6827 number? -2.2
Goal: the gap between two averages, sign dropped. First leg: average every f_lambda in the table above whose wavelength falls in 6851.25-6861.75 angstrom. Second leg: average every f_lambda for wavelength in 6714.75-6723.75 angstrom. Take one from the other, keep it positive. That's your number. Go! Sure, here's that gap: 3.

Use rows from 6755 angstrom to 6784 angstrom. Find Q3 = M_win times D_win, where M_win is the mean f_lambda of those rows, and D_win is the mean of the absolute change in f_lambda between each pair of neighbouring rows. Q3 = 13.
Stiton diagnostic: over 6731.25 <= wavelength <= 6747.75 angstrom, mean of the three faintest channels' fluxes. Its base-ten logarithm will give 1.215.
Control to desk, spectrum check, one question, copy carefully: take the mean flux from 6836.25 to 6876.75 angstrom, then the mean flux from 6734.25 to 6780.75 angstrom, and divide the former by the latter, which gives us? 1.09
